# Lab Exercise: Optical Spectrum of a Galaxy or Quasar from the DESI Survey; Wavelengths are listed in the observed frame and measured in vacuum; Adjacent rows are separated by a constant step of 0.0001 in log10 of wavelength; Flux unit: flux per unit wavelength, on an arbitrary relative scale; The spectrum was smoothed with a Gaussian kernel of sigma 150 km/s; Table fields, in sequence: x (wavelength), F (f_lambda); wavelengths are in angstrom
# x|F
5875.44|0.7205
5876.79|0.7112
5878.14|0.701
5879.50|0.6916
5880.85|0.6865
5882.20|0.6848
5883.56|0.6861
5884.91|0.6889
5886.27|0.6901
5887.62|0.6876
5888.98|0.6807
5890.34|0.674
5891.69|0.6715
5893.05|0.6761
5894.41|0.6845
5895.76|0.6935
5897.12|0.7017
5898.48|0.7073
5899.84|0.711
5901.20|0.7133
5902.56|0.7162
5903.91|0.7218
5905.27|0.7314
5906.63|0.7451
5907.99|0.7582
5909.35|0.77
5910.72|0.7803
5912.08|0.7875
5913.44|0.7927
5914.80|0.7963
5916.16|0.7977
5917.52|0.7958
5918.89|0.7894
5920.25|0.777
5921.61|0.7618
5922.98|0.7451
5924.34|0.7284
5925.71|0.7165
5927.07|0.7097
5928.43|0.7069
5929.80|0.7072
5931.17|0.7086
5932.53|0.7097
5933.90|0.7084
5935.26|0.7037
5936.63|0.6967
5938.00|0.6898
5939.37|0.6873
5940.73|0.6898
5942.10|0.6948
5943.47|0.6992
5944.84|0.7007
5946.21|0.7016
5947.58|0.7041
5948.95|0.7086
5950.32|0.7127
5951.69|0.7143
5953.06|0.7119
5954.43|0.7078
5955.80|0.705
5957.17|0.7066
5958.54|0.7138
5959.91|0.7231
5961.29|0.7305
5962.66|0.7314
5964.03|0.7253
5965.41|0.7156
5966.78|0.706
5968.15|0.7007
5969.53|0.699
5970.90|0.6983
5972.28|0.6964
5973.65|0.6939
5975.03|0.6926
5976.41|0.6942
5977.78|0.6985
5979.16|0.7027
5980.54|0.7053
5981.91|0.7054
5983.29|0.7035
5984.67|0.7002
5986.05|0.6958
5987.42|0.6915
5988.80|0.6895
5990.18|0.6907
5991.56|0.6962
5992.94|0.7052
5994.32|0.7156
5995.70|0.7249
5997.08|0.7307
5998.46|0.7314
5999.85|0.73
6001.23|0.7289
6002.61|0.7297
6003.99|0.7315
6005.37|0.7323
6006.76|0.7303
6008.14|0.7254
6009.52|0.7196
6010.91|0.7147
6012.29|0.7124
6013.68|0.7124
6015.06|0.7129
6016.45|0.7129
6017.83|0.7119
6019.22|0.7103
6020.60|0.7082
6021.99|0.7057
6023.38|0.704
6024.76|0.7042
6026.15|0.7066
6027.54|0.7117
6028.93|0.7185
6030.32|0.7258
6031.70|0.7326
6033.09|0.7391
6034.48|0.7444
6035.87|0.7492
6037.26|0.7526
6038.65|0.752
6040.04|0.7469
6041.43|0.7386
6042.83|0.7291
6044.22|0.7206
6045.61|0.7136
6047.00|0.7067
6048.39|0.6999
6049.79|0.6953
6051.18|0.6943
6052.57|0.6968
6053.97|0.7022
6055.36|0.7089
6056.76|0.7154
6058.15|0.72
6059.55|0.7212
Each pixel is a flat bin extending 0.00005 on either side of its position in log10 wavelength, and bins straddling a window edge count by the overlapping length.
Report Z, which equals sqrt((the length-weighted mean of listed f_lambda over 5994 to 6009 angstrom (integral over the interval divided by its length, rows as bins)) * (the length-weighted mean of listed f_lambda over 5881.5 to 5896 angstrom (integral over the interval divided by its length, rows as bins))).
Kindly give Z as 0.706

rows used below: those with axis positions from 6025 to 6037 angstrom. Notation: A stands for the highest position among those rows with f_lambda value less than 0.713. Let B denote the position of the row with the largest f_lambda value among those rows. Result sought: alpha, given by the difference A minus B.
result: -8.3 angstrom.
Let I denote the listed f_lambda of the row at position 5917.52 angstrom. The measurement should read 0.7958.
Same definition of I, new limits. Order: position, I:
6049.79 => 0.6953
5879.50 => 0.6916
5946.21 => 0.7016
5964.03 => 0.7253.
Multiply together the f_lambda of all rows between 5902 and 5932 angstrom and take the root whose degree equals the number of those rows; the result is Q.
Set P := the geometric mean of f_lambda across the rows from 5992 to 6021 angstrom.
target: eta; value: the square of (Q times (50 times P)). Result 732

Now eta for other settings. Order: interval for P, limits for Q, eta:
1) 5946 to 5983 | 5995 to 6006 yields 667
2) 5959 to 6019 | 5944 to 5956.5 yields 633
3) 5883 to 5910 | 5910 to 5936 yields 694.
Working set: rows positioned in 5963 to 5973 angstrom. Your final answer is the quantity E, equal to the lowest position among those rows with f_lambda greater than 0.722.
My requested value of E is 5964.03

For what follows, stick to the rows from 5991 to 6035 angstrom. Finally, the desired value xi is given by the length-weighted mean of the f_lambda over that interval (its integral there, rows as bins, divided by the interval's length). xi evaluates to 0.719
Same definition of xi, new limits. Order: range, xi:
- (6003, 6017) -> 0.721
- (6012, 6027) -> 0.709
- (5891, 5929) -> 0.739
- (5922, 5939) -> 0.711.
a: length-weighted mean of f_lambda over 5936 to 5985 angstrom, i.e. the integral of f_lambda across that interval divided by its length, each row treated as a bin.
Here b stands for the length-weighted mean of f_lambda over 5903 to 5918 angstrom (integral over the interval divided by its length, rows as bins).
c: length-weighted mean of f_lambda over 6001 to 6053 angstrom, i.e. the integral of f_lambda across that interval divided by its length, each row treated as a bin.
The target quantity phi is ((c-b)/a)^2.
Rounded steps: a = 0.70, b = 0.77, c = 0.721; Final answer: 0.0049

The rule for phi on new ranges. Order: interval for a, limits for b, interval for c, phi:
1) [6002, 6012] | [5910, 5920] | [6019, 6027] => 0.0133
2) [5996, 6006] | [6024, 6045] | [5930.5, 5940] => 0.0018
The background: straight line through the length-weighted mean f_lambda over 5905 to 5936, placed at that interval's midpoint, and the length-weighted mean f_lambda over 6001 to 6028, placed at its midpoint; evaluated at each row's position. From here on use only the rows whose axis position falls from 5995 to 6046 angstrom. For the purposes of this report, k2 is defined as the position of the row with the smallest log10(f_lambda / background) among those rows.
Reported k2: 6023.38 angstrom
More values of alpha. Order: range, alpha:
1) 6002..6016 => 9.7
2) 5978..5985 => 2.8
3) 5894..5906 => -5.4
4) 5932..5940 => 6.8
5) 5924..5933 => 8.2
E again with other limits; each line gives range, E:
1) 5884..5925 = 5905.27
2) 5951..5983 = 5959.91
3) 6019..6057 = 6030.32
